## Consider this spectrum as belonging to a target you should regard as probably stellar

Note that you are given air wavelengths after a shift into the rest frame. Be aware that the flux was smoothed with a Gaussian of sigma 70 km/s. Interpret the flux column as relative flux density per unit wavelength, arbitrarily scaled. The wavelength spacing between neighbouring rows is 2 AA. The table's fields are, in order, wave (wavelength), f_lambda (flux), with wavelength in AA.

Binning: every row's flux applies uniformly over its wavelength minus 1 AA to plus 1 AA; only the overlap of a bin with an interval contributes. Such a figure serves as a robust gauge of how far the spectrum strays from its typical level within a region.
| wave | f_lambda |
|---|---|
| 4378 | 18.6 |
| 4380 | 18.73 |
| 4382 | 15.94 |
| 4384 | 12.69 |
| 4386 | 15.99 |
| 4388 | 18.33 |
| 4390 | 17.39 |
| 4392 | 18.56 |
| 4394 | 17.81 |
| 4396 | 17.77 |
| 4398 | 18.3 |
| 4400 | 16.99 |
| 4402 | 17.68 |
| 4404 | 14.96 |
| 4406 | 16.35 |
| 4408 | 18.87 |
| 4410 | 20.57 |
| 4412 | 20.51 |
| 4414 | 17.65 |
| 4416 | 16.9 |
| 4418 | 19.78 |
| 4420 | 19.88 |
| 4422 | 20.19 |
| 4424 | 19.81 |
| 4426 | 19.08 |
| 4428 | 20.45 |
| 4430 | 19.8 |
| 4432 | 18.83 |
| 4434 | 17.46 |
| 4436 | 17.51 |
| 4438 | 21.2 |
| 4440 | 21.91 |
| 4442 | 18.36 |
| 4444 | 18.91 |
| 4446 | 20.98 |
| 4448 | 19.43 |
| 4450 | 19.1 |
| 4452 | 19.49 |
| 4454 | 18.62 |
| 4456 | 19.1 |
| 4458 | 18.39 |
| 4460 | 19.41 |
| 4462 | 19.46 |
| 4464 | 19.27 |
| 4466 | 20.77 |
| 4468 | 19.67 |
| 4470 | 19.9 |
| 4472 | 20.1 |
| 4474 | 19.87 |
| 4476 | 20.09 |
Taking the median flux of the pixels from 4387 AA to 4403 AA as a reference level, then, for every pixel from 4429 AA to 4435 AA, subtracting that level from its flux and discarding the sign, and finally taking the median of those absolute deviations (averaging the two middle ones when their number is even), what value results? 1.0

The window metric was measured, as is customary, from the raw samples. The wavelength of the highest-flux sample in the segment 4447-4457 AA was 4452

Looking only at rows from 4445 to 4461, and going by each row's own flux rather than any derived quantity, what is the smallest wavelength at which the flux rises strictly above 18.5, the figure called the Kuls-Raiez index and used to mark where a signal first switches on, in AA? 4446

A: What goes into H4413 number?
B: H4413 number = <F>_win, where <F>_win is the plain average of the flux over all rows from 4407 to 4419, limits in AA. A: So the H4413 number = 19.0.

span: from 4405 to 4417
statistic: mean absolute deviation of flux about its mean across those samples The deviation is 1.51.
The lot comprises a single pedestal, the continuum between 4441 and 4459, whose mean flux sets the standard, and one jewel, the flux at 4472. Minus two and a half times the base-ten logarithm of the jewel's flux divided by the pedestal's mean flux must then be -0.052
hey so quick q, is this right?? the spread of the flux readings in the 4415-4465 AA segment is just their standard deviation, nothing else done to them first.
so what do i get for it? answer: 1.1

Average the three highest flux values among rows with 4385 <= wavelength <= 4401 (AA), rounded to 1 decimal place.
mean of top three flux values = 18.4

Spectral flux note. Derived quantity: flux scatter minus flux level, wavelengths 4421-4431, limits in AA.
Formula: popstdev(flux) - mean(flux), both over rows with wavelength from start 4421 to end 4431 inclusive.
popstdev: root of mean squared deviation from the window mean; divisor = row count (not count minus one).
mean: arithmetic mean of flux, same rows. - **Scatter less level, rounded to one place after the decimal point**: -19.4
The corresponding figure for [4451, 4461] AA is -18.6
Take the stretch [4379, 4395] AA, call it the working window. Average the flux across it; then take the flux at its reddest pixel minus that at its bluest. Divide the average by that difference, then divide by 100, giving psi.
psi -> -0.18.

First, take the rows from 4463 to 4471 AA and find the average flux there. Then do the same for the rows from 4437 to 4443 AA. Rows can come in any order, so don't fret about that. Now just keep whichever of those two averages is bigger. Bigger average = 20.5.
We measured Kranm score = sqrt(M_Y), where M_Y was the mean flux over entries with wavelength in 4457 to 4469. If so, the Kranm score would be 4.42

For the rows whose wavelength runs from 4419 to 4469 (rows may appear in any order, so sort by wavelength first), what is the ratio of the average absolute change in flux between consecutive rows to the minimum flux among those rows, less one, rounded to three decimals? -0.941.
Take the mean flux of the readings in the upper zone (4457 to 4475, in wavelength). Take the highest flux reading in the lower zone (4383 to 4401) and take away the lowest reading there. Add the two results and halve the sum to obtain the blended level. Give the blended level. 12.8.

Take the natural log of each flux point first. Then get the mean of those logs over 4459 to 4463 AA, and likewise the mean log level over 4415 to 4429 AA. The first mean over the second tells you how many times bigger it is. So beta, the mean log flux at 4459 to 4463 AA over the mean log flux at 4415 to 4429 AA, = 1.00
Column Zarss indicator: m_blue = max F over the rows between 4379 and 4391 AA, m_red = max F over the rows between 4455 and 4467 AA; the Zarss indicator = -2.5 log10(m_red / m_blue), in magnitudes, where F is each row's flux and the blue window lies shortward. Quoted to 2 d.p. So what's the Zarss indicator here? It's -0.11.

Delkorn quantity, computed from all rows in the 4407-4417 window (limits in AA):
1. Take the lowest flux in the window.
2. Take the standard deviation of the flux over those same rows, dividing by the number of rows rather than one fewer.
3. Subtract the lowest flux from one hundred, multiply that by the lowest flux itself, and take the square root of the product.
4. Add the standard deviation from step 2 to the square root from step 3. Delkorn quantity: 39.0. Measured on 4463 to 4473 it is 39.9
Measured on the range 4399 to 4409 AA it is 37.0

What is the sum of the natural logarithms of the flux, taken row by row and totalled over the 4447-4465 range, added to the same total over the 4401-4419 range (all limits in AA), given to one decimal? 52.6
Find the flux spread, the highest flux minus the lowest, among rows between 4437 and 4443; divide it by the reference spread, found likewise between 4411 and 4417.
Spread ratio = 1.0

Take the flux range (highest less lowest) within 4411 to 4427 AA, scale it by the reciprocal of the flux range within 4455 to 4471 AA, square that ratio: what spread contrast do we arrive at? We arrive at 2.3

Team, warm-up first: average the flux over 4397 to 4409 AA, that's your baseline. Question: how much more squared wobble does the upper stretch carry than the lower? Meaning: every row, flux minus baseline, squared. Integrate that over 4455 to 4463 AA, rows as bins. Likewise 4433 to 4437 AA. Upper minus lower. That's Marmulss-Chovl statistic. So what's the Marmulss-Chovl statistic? 30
